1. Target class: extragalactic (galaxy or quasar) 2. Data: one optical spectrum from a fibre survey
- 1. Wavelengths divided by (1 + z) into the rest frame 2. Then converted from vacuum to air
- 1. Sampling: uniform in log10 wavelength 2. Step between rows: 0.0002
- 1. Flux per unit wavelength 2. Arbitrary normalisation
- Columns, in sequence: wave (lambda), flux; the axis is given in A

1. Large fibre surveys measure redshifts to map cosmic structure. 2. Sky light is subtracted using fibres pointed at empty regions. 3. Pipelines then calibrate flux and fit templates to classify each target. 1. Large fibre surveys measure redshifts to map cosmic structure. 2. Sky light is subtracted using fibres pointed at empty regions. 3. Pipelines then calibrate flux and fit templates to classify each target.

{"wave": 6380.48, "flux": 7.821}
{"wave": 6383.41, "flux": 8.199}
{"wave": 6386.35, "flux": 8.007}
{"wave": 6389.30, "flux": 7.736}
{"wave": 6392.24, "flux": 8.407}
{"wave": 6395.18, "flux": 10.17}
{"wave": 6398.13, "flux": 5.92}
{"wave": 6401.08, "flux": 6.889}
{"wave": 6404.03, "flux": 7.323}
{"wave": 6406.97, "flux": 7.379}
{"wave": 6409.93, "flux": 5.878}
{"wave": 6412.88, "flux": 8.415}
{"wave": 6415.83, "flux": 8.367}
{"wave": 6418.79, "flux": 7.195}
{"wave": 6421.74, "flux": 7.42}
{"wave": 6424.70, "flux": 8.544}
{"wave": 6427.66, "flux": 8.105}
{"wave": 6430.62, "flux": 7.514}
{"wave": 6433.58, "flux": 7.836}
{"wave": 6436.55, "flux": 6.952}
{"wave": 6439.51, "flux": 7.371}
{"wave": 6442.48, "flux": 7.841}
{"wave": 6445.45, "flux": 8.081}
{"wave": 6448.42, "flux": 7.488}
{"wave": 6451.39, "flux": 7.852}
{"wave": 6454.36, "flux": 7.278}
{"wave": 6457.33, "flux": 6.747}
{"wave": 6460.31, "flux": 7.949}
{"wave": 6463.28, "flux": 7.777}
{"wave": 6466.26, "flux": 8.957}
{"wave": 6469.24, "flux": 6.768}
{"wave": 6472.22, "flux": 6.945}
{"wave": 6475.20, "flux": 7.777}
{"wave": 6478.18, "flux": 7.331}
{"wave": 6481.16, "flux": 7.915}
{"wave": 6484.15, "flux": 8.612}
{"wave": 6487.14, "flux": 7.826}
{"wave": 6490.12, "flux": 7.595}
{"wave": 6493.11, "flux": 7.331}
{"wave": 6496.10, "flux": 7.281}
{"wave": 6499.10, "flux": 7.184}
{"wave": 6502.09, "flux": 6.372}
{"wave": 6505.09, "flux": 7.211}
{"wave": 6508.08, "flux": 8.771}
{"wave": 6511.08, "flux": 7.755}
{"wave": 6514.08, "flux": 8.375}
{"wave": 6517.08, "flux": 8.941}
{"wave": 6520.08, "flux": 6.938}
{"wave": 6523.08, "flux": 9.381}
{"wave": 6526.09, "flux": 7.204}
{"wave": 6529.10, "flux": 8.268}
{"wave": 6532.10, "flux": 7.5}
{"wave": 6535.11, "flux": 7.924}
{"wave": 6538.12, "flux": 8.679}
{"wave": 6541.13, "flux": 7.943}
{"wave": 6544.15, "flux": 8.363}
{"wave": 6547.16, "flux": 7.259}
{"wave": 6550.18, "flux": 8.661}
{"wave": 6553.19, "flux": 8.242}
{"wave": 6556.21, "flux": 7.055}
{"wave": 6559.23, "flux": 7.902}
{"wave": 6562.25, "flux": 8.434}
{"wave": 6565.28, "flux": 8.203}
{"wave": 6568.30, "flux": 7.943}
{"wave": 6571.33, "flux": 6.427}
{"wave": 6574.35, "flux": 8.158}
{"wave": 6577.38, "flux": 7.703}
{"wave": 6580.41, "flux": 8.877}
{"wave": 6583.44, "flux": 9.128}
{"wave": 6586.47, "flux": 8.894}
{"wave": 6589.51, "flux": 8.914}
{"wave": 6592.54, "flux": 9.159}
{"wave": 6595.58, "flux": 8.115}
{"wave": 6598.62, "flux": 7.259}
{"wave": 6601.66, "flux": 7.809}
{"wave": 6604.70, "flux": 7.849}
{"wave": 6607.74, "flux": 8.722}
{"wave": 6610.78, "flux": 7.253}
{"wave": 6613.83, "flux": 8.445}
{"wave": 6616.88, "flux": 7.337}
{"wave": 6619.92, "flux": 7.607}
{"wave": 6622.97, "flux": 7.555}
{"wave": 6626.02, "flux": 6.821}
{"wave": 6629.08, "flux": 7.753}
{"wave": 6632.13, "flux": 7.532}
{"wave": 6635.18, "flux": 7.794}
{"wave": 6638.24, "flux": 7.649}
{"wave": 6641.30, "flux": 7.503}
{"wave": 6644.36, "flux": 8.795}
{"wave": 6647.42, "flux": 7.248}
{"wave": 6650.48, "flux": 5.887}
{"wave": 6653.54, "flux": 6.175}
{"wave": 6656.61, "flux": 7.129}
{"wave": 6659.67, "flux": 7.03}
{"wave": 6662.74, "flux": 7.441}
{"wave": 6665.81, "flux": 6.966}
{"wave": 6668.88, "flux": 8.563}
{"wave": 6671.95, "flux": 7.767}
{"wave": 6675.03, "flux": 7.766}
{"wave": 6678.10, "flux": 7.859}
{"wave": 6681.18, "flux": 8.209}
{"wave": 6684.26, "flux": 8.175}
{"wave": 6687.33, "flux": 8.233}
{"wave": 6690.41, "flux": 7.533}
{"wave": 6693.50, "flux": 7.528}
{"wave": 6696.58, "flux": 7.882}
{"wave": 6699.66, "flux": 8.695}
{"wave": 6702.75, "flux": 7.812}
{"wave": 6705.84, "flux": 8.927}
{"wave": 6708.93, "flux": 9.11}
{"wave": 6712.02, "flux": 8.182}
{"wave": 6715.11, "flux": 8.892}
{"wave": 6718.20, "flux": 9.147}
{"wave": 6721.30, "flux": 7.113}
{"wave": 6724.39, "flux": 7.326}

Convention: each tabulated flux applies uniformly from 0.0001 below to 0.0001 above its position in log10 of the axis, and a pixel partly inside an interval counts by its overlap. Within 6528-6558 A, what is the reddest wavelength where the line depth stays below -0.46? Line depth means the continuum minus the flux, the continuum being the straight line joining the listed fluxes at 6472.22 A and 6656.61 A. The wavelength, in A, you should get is 6553.19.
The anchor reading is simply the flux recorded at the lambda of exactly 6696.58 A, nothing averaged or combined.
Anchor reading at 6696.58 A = 7.882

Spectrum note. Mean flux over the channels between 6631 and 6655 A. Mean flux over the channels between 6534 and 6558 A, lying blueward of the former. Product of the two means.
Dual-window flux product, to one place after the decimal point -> 58.7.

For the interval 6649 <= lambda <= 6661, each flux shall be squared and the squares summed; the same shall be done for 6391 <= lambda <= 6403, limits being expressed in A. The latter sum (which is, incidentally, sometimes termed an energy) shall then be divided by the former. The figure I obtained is 1.48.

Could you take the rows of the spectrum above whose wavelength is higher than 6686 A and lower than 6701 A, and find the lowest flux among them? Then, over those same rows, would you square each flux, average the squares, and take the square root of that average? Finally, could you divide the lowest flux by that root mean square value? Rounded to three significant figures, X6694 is 0.943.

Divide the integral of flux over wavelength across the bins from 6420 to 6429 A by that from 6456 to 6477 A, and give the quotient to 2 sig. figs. 0.45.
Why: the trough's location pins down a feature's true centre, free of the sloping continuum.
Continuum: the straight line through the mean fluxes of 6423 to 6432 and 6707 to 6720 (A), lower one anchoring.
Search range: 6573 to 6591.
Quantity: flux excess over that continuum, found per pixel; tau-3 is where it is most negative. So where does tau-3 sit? 6577.38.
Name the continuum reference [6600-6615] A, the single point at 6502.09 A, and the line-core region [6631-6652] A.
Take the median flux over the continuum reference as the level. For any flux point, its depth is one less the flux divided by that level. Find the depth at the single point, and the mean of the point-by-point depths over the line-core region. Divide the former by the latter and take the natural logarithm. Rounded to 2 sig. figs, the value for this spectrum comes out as 1.4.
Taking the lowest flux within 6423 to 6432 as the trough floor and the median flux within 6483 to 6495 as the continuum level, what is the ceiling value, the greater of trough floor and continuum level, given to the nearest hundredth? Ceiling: 7.71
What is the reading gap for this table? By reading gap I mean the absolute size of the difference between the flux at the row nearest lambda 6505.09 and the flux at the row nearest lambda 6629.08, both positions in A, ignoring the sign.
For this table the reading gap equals 0.5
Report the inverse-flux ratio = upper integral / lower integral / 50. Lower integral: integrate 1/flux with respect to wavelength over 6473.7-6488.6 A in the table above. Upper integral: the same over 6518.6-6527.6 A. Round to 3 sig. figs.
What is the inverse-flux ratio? 0.0123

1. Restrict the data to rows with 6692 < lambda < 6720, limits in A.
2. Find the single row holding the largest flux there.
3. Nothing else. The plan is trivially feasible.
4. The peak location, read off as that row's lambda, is 6718.20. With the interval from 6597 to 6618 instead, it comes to 6607.74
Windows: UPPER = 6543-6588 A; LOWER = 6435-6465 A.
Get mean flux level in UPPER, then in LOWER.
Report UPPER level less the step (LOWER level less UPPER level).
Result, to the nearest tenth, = 8.6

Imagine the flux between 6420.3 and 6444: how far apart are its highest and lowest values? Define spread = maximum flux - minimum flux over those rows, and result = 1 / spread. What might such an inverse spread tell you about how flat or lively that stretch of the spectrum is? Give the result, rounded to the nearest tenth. 0.6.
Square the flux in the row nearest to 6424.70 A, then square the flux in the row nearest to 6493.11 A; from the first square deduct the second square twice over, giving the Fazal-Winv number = -34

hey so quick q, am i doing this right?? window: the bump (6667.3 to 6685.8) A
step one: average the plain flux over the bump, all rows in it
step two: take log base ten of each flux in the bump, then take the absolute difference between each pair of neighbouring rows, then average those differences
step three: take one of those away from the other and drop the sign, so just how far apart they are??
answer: 8.04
